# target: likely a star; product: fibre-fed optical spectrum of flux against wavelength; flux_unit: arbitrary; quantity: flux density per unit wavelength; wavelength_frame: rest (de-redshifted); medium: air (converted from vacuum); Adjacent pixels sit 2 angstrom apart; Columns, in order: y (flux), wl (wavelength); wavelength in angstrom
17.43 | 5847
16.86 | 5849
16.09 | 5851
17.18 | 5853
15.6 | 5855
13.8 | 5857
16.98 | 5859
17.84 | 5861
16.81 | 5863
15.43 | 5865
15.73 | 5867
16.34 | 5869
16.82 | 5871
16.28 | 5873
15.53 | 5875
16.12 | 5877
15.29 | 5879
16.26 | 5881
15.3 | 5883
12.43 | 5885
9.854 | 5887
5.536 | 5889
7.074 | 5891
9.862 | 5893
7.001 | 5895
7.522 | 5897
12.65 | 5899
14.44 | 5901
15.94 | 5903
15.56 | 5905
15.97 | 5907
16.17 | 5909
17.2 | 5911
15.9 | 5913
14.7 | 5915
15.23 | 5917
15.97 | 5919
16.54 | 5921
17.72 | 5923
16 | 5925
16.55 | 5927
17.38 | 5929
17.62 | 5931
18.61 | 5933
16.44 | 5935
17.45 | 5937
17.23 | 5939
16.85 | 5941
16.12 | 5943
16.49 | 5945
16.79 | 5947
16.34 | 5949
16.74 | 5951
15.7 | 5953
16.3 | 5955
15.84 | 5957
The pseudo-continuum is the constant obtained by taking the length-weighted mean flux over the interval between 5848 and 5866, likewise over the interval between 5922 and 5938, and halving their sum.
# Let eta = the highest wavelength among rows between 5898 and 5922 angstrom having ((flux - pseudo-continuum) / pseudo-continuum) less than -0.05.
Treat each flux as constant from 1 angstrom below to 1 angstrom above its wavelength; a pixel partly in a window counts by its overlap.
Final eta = 5917 angstrom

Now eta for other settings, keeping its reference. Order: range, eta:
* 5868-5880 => 5879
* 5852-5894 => 5893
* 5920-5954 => 5953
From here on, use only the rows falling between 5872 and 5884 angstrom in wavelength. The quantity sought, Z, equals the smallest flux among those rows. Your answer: 15.29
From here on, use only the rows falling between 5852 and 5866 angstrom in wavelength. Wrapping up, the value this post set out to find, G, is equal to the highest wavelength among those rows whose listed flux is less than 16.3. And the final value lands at 5865 angstrom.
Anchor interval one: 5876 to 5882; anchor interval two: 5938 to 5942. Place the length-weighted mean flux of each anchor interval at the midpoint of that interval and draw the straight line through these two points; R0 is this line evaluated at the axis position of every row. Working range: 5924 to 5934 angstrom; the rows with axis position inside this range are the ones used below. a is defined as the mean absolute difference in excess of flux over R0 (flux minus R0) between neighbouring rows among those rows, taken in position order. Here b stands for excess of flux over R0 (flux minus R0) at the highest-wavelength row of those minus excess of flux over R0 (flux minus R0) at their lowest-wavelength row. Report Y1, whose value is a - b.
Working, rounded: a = 0.6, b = 2.5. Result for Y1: -1.8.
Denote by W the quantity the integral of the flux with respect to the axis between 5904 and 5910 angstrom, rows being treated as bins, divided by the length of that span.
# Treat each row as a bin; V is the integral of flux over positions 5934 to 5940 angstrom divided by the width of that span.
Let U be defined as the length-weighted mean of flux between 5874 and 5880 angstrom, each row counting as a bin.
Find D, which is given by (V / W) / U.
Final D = 0.068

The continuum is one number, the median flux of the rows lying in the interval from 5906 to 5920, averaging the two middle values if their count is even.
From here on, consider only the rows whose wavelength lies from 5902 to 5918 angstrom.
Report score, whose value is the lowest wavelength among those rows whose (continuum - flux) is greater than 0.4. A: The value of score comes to 5905 angstrom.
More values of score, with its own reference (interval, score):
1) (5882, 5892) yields 5883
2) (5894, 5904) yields 5895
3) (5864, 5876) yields 5865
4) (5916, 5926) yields 5917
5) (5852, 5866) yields 5857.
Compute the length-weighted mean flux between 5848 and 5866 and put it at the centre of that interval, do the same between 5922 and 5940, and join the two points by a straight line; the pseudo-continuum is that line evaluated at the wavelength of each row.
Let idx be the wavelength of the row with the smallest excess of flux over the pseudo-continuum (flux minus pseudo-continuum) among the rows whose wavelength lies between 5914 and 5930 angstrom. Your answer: 5915 angstrom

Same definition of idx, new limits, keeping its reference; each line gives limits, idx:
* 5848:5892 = 5889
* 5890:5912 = 5895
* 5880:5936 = 5889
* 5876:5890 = 5889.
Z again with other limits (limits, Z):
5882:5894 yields 5.536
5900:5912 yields 14.44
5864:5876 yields 15.43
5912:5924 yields 14.7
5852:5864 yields 13.8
